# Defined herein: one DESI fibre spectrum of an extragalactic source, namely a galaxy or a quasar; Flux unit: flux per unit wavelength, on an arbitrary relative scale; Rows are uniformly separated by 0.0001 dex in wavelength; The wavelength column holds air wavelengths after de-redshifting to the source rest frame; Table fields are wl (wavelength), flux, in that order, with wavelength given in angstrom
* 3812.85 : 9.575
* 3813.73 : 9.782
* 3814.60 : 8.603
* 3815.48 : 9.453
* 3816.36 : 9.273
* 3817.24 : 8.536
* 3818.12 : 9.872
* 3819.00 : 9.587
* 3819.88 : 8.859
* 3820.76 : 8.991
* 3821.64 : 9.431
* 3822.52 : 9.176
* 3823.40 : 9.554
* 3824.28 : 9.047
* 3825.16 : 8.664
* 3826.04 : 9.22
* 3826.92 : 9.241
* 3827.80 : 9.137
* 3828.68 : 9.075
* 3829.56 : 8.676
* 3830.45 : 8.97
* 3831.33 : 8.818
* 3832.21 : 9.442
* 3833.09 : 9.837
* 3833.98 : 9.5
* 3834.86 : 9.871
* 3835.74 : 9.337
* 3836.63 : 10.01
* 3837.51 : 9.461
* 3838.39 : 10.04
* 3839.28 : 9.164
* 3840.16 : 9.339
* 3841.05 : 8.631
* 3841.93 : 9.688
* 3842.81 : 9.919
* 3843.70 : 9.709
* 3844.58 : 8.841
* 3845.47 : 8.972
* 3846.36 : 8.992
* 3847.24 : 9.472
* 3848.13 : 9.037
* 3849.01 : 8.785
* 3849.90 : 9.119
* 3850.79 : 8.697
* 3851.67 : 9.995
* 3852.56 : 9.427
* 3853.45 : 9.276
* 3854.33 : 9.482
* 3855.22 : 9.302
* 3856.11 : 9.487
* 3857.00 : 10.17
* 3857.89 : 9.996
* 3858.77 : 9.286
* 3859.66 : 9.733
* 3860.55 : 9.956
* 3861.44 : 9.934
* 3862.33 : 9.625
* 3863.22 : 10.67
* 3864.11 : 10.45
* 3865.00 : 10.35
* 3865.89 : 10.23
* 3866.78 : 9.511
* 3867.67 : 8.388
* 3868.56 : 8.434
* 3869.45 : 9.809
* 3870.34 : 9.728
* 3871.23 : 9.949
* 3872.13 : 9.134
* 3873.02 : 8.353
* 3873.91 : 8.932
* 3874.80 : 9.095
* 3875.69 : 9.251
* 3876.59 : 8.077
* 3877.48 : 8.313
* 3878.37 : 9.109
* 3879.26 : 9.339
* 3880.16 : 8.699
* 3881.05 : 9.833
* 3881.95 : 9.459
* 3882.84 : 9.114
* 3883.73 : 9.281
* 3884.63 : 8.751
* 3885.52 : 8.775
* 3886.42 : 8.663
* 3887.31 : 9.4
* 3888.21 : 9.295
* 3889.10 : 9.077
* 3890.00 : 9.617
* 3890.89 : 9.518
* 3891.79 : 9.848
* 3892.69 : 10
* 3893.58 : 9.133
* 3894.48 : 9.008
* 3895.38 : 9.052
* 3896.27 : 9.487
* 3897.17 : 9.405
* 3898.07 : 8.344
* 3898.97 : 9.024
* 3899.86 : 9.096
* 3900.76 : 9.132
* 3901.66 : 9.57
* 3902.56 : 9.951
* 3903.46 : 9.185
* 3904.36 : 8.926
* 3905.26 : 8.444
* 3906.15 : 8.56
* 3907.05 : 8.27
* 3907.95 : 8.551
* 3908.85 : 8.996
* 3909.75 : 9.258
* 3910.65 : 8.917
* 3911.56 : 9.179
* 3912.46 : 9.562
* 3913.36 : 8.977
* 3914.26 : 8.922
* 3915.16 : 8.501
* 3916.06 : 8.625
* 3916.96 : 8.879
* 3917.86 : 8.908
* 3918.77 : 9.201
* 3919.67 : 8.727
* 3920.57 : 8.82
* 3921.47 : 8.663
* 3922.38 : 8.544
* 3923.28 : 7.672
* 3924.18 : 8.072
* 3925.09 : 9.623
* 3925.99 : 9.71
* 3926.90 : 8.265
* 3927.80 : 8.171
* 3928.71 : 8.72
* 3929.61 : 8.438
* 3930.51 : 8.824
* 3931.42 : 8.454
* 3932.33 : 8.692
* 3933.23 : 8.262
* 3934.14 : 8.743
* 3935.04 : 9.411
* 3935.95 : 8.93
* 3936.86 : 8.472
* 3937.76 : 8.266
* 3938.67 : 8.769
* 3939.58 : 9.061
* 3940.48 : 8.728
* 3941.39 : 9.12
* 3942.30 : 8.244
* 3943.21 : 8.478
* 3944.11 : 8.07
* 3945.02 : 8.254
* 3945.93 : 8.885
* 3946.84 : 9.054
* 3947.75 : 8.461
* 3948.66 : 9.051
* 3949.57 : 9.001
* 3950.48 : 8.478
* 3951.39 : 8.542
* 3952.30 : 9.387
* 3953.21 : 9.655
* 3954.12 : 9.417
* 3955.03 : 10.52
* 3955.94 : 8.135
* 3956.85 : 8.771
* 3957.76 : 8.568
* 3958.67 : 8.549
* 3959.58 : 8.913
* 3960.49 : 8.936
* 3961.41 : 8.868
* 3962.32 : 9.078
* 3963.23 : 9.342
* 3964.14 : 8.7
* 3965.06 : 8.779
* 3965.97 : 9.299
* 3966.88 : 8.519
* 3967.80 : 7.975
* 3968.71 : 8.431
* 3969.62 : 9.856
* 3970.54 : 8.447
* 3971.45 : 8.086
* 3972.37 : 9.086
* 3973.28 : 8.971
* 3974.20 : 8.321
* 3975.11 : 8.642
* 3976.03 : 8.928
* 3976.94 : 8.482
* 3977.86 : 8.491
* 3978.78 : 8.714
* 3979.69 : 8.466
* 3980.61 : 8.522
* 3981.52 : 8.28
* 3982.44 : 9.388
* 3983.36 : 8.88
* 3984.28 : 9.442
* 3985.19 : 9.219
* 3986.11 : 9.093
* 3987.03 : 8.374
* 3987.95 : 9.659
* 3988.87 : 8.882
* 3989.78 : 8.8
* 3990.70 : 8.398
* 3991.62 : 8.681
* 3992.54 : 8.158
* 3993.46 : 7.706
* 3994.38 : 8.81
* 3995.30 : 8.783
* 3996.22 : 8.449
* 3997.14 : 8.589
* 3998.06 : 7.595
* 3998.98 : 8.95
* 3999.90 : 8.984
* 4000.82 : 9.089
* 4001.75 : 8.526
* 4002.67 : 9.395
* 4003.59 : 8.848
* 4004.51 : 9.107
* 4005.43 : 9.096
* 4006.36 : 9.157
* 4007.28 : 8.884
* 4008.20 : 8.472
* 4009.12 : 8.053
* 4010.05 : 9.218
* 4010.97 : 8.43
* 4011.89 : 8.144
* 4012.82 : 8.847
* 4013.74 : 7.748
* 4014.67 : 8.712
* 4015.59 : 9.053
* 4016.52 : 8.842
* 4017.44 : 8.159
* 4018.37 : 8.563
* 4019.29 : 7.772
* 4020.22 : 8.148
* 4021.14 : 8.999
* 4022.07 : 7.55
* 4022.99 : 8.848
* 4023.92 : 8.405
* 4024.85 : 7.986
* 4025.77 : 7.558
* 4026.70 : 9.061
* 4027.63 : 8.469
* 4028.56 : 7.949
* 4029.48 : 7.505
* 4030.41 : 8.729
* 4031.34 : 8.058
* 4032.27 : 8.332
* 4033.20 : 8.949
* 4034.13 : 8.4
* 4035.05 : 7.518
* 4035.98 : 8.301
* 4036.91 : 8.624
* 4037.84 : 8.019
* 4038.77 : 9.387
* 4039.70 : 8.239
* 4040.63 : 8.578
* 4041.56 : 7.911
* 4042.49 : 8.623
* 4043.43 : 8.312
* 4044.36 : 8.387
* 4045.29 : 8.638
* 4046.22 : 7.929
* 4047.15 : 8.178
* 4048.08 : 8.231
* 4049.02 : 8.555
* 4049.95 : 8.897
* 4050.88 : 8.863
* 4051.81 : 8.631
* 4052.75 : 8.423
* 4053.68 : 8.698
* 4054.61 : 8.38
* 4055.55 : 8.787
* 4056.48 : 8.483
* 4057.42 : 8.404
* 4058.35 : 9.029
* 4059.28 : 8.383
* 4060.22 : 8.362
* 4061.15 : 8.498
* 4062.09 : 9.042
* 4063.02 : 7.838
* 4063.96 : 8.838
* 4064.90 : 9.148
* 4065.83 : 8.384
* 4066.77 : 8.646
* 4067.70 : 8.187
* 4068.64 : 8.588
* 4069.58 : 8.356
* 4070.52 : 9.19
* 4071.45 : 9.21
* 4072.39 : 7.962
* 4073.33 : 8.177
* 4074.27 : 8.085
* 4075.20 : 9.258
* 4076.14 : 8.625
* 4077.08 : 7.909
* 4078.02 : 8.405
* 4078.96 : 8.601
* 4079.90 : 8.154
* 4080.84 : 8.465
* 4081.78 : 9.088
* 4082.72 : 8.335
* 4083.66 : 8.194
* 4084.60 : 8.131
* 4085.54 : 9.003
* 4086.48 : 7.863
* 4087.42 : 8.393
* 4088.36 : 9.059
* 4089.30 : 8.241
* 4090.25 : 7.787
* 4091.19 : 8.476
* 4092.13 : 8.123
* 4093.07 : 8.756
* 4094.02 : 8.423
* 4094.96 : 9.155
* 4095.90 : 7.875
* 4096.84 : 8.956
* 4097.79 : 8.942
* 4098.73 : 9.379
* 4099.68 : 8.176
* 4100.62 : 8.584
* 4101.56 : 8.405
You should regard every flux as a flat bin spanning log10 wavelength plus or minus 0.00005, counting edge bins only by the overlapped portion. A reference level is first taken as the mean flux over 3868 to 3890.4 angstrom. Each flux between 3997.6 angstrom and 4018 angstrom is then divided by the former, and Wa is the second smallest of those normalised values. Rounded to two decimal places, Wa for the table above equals 0.85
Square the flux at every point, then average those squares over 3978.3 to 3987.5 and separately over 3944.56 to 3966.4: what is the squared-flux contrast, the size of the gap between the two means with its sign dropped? 2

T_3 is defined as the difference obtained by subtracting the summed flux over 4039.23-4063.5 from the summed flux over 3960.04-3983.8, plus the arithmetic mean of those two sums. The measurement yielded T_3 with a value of 231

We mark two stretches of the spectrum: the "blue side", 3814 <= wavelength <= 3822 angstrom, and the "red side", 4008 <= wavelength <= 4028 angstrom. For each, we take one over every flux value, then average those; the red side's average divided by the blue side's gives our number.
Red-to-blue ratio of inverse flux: 1.09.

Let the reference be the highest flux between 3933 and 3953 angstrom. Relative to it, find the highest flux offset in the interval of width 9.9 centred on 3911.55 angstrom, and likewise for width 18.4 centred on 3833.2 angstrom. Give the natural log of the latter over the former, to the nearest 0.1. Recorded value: 1.4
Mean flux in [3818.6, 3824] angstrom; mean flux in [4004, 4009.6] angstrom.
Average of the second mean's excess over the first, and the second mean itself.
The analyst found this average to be 4.16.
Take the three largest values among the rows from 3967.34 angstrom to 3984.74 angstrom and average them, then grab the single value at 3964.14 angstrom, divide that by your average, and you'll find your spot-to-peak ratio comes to 0.91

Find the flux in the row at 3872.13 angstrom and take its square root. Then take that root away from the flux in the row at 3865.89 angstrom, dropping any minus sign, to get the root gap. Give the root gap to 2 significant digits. 7.2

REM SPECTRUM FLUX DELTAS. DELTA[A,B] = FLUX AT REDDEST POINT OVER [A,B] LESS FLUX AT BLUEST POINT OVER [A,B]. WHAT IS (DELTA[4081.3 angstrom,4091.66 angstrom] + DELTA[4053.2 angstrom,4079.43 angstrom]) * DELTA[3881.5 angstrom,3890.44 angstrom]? -0.11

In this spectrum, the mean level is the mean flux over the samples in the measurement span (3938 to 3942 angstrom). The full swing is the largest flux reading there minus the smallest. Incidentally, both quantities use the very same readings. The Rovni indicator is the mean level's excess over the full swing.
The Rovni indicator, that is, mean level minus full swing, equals 8.5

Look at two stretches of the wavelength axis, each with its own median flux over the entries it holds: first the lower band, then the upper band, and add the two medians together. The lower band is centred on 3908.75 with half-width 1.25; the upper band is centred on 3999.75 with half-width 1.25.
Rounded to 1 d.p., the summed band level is 18.0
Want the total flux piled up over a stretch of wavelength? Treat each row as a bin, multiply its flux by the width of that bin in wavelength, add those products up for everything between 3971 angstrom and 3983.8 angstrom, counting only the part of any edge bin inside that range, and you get 111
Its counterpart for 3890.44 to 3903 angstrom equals 117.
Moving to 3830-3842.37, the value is 117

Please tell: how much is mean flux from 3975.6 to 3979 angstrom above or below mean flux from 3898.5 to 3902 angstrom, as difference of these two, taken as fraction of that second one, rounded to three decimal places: -0.060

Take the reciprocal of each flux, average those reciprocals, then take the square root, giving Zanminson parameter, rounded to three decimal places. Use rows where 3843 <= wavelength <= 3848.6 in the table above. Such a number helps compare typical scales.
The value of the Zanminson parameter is 0.330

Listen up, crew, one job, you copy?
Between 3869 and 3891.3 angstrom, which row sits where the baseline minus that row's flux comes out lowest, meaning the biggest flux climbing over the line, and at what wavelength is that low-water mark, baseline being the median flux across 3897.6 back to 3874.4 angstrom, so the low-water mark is 3871.23 angstrom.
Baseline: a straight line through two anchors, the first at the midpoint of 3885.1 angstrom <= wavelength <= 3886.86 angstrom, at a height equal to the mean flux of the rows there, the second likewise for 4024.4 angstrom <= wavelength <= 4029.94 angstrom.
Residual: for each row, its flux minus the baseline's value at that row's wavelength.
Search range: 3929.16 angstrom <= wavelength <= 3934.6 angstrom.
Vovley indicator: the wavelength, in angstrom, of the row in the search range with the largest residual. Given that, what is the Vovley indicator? 3930.51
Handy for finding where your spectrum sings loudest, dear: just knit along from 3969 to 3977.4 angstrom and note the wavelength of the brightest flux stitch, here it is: 3969.62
